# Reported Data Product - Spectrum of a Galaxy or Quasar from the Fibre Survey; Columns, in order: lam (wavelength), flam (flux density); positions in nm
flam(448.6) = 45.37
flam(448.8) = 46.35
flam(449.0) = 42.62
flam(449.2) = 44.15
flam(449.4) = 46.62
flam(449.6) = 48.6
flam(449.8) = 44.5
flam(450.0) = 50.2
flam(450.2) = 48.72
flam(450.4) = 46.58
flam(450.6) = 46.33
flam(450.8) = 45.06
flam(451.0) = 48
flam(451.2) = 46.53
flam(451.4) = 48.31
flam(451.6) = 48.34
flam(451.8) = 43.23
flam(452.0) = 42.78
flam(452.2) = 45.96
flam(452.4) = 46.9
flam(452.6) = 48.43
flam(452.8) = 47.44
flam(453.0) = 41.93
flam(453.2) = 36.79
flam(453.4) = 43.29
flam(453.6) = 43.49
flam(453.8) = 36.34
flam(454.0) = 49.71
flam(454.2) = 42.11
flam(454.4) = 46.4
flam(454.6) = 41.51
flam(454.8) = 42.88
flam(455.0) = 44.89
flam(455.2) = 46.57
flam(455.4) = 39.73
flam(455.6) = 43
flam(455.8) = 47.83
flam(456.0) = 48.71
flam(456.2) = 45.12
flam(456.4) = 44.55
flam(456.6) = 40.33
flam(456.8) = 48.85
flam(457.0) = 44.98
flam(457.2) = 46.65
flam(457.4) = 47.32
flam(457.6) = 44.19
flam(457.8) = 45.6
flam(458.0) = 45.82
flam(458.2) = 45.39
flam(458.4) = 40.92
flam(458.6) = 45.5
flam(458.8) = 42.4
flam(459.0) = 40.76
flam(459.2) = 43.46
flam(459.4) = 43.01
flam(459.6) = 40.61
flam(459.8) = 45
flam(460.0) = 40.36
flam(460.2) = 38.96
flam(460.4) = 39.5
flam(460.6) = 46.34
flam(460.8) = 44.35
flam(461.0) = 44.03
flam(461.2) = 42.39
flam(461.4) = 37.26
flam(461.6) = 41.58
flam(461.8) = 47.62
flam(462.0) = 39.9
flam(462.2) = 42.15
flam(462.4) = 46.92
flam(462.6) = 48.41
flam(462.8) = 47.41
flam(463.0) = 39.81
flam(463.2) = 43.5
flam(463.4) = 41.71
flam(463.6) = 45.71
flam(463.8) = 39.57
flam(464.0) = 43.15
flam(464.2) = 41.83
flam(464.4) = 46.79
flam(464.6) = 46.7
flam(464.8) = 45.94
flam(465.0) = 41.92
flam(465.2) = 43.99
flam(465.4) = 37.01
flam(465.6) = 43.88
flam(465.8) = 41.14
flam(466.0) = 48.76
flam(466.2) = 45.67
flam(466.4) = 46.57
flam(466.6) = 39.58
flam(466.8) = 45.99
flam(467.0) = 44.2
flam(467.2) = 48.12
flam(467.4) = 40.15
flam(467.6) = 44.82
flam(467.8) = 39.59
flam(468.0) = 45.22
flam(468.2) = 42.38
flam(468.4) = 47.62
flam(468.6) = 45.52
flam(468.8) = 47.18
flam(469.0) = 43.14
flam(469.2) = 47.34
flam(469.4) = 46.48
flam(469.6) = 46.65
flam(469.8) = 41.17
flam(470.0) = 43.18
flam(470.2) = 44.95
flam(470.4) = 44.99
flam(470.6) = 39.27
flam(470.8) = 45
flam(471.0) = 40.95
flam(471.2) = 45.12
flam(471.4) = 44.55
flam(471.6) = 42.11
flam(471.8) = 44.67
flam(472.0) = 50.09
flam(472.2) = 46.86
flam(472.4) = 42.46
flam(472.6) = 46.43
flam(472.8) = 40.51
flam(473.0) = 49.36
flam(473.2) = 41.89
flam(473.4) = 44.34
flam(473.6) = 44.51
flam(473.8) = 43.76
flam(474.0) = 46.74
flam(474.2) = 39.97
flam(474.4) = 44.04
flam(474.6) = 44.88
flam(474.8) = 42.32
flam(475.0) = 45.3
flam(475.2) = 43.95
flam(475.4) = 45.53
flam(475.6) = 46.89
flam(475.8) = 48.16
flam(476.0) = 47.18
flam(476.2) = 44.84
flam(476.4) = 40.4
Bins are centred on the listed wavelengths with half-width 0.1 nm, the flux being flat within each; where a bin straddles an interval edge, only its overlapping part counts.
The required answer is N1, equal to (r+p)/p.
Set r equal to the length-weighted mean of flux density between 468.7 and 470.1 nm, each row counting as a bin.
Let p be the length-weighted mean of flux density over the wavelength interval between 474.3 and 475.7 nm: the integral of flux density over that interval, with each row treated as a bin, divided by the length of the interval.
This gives 2.01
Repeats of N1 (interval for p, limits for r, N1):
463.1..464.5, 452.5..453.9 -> 1.98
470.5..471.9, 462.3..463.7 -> 2.04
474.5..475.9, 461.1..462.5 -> 1.94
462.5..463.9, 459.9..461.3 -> 1.97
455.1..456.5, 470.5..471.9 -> 1.96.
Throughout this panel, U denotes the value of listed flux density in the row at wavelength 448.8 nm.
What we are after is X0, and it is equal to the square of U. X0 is 2148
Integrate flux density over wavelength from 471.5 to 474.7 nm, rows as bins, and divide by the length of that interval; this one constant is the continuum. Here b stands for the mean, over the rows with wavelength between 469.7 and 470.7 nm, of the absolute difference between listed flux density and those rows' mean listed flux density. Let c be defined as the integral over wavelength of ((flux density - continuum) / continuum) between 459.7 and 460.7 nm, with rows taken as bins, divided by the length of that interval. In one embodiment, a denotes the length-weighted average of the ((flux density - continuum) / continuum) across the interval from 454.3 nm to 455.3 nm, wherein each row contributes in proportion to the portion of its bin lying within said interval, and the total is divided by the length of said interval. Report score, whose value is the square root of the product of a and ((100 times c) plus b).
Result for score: 0.09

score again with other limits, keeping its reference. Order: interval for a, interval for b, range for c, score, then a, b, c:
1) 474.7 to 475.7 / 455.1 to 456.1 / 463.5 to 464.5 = 0.05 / 0.006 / 3.0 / -0.03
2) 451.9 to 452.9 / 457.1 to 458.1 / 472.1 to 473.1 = 0.29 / 0.040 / 0.9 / 0.01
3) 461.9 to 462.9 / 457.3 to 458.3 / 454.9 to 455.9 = 0.06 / 0.009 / 0.7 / 0.00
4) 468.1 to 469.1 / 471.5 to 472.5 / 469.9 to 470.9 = 0.05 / 0.014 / 2.6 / -0.02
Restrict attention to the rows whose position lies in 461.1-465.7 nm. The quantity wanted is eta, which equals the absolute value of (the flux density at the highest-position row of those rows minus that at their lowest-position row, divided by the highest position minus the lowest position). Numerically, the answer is 0.3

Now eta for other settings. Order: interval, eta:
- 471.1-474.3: 1.7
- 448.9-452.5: 1.3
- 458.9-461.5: 1.5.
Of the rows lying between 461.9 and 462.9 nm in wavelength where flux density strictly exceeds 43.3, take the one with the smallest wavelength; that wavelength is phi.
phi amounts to 462.4 nm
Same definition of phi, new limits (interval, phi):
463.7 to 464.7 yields 464.4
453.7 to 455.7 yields 454.0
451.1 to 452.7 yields 451.2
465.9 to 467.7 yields 466.0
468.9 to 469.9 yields 469.2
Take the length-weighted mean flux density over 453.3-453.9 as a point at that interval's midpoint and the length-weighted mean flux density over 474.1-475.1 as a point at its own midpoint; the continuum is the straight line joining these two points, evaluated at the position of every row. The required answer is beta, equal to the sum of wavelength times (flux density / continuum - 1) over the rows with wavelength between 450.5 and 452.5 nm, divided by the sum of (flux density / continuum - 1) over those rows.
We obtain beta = 451.45 nm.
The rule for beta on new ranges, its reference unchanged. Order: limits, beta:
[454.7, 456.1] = 455.55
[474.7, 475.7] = 475.46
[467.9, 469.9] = 468.84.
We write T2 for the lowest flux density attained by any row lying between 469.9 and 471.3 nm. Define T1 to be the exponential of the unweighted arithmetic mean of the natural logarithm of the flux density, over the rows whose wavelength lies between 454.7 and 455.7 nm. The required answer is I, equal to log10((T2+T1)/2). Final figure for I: 1.62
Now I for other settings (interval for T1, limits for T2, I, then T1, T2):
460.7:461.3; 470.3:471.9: 1.62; 43.6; 39.27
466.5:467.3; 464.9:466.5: 1.61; 44.4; 37.01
